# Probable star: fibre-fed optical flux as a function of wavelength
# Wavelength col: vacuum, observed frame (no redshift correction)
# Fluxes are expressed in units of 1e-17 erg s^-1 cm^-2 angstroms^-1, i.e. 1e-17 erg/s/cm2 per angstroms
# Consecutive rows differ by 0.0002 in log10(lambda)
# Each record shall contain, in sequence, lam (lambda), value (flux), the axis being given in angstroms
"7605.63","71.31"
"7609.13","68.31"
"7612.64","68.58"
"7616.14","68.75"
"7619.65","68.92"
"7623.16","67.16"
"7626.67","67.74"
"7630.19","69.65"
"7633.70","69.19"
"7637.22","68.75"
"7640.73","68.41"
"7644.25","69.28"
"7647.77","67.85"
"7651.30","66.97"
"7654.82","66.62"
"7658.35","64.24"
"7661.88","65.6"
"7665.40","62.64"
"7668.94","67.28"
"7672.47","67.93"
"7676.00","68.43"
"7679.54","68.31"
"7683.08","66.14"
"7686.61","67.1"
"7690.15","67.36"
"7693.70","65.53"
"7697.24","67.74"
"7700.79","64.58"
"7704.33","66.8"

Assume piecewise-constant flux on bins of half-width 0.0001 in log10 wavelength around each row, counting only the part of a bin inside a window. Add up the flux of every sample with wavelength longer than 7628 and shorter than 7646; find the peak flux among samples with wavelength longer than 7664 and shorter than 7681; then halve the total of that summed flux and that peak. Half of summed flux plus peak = 207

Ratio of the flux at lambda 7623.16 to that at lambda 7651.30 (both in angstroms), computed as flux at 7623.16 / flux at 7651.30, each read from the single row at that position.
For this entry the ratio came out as 1.00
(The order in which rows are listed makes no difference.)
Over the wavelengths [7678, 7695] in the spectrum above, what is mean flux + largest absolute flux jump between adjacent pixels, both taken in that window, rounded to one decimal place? 69.1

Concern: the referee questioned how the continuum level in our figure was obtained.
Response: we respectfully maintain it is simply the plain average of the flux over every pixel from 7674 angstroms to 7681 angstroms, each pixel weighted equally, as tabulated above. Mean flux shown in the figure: 68.4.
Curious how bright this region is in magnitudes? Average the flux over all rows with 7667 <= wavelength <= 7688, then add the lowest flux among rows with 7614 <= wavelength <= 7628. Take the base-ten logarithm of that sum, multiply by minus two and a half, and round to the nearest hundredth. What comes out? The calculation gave -5.32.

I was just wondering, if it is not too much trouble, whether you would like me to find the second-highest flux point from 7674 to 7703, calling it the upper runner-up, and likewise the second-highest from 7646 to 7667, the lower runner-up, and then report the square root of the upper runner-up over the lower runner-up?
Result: 1.010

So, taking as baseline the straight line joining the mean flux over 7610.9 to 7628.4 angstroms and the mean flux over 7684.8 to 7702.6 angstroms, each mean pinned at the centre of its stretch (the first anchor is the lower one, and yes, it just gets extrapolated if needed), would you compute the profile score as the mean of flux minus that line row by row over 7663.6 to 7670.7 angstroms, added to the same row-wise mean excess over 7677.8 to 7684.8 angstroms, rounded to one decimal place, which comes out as -1.7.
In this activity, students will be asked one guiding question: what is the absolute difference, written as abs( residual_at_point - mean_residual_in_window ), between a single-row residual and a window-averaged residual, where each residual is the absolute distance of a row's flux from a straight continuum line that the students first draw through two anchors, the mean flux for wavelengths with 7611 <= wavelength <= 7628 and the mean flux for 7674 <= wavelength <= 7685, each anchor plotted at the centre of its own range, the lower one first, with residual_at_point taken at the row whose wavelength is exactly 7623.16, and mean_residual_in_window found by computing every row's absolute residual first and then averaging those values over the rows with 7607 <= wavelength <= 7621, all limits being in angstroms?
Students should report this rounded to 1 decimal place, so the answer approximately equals 0.7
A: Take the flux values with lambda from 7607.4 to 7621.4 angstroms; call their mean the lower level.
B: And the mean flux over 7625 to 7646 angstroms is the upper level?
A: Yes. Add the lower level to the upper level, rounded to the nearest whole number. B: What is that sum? 137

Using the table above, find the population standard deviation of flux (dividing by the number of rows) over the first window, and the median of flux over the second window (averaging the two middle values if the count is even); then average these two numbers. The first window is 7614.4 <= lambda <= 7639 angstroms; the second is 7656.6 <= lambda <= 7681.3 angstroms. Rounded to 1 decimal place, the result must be 34.0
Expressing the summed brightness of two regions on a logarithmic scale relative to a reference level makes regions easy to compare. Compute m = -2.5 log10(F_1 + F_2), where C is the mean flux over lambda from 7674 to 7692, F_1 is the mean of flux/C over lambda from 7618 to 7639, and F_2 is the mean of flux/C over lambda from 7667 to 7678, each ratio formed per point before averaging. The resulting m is -0.76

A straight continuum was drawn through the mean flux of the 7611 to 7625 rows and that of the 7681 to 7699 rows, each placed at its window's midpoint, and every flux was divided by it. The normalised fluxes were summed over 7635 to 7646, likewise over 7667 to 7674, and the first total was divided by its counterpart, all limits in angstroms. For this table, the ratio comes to 1.5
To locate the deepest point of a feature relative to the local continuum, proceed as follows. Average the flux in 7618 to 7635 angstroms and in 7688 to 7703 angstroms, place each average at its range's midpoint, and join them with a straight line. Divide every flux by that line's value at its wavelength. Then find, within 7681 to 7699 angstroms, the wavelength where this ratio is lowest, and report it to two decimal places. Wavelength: 7693.70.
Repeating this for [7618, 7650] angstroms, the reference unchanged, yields 7623.16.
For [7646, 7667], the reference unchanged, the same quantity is 7665.40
